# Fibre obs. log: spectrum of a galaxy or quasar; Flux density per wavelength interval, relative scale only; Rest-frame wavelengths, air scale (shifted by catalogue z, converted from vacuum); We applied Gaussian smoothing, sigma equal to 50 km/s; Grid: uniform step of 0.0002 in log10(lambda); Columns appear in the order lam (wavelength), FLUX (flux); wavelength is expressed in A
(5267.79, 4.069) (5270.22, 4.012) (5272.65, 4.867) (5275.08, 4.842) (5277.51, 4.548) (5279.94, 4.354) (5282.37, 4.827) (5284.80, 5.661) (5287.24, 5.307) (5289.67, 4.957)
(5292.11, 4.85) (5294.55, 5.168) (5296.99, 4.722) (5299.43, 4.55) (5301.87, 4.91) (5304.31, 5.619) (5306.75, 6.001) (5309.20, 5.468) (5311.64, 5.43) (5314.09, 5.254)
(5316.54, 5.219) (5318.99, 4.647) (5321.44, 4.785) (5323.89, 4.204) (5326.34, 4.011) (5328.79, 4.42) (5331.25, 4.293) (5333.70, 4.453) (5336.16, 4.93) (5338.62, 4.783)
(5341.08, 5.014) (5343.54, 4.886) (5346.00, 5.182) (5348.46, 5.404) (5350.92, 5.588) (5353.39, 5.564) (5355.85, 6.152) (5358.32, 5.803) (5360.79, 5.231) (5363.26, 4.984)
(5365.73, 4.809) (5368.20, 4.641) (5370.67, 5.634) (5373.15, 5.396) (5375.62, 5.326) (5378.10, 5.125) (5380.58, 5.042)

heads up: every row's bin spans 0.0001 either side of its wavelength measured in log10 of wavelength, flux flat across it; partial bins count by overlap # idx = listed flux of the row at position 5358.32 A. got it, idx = 5.803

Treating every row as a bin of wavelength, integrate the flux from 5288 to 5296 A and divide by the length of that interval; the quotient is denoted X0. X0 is 5.0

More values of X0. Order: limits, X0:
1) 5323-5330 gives 4.2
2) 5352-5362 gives 5.7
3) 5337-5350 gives 5.1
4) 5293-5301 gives 4.8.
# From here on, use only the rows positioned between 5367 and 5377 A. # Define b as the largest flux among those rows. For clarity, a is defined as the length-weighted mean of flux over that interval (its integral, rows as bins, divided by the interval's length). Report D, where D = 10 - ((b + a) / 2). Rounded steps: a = 5.25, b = 5.634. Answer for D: 4.6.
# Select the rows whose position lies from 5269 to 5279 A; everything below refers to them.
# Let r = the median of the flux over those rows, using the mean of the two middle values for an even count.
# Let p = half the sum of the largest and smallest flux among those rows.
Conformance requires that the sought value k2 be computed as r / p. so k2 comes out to 1.058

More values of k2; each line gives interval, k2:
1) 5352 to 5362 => 0.999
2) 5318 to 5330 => 1.005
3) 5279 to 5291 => 0.990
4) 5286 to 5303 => 0.996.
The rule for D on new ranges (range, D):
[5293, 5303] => 5.0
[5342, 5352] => 4.6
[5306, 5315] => 4.2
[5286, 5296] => 4.8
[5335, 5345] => 5.0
